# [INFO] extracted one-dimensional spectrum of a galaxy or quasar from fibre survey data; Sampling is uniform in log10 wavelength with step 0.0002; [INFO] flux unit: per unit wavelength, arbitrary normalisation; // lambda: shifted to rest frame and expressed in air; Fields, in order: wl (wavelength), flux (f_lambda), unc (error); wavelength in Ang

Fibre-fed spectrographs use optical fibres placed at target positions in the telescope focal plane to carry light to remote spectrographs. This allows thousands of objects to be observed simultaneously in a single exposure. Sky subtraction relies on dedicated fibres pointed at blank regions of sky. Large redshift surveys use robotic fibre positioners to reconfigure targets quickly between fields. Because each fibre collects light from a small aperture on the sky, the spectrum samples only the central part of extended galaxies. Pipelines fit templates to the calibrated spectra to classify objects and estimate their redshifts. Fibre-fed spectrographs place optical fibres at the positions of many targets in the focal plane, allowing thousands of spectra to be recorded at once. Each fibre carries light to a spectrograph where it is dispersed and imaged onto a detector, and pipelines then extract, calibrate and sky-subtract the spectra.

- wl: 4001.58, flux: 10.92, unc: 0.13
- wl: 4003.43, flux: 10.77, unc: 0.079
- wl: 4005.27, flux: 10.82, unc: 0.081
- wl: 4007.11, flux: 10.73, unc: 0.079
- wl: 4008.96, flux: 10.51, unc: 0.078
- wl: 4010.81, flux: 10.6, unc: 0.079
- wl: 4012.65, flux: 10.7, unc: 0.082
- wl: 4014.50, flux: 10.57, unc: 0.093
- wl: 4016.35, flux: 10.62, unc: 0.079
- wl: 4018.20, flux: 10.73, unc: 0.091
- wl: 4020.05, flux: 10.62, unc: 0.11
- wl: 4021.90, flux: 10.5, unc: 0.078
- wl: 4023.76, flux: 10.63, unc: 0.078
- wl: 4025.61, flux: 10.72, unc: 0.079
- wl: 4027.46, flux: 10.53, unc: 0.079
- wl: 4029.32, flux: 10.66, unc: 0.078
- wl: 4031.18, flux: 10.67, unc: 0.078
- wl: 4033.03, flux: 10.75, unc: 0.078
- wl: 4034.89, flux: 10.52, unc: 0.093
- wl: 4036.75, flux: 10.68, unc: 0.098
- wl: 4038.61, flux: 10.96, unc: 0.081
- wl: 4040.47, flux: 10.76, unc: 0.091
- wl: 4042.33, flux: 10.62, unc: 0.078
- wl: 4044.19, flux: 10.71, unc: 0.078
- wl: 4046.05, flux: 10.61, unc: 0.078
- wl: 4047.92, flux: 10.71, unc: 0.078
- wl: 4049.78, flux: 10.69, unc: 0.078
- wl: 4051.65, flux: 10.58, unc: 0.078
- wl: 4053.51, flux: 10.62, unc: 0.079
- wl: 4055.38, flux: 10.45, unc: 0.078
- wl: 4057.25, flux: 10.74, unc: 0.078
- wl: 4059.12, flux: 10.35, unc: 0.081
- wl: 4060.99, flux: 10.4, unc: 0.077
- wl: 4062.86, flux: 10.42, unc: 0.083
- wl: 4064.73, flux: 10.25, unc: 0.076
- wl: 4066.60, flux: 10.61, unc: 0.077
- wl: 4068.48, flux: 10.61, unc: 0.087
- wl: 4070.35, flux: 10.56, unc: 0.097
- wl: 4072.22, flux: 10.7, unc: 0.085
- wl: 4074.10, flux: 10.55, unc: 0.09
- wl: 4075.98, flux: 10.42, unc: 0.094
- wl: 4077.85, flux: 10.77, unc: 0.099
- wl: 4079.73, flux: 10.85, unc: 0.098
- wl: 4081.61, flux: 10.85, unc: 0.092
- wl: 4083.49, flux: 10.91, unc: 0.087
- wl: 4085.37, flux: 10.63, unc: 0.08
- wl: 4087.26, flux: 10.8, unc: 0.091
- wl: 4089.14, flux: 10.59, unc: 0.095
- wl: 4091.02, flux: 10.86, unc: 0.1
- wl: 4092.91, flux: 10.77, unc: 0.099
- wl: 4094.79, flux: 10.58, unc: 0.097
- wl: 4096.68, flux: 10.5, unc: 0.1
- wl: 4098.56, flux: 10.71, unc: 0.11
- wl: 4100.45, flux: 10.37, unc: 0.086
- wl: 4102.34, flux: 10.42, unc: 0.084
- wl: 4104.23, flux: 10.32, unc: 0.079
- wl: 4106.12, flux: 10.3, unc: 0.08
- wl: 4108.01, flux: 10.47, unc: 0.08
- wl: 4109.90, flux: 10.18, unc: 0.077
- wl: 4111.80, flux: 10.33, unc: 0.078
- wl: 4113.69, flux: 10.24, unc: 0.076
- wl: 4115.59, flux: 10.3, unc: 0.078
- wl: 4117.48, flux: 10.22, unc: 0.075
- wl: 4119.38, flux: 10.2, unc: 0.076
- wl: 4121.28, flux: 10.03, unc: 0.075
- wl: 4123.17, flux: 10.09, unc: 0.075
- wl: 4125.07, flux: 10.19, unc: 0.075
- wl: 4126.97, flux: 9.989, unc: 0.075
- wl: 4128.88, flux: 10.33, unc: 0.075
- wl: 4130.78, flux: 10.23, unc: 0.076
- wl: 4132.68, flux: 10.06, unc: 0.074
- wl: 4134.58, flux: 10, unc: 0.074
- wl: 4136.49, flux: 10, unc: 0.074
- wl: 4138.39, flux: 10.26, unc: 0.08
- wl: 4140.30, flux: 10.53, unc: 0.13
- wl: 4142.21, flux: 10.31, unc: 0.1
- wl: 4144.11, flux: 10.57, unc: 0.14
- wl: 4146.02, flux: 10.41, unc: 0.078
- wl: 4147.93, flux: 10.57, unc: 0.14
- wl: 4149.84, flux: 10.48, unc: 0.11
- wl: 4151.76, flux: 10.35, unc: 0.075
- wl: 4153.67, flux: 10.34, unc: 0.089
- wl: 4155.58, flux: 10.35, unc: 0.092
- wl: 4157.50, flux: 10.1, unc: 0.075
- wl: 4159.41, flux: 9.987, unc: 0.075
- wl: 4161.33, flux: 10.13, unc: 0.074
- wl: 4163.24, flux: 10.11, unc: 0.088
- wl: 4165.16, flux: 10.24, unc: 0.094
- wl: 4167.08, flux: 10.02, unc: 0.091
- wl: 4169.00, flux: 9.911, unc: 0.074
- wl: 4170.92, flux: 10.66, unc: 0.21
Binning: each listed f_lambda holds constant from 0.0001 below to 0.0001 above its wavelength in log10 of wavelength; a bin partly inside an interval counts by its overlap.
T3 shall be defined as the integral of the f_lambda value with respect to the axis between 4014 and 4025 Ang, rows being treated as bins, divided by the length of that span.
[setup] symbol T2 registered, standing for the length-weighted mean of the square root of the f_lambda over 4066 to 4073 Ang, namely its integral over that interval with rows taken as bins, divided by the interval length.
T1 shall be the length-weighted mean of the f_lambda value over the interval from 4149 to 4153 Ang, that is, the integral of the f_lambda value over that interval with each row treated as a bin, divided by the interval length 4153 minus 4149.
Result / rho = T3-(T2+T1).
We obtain -3.0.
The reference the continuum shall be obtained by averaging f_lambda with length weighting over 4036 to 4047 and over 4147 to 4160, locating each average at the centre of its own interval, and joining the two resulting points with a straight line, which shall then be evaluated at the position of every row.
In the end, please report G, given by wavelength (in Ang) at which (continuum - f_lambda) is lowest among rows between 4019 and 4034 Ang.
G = 4033.03 Ang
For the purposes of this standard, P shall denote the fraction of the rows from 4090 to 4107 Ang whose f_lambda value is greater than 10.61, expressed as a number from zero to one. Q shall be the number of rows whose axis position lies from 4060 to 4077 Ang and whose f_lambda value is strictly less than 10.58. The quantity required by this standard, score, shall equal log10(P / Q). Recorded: -1.26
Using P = 0.33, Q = 6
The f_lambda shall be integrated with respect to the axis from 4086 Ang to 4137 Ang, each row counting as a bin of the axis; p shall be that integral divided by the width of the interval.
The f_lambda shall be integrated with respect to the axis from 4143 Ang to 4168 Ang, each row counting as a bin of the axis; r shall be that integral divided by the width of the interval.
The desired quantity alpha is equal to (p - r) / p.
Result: 0.005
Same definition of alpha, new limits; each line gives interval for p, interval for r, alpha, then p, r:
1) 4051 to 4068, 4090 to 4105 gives -0.008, 10.5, 10.57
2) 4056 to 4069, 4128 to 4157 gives 0.015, 10.5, 10.32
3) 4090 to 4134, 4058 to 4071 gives -0.012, 10.3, 10.46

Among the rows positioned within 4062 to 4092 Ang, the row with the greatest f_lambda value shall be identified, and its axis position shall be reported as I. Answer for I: 4083.49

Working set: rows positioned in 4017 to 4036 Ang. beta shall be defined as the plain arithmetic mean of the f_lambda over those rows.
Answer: 10.6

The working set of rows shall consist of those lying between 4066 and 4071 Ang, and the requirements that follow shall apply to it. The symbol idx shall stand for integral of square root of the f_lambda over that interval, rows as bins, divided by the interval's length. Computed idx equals 3.25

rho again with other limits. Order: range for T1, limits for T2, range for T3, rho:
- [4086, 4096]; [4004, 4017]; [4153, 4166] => -3.8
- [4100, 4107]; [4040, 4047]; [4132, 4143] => -3.4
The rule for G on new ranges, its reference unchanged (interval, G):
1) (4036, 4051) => 4038.61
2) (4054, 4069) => 4057.25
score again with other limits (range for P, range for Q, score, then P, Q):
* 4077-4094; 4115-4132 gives -1.01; 0.89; 9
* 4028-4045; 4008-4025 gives -0.53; 0.89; 3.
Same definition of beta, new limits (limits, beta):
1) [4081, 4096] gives 10.7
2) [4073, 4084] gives 10.7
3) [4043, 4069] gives 10.6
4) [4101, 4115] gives 10.3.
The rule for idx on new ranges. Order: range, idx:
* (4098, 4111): 3.22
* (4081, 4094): 3.28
